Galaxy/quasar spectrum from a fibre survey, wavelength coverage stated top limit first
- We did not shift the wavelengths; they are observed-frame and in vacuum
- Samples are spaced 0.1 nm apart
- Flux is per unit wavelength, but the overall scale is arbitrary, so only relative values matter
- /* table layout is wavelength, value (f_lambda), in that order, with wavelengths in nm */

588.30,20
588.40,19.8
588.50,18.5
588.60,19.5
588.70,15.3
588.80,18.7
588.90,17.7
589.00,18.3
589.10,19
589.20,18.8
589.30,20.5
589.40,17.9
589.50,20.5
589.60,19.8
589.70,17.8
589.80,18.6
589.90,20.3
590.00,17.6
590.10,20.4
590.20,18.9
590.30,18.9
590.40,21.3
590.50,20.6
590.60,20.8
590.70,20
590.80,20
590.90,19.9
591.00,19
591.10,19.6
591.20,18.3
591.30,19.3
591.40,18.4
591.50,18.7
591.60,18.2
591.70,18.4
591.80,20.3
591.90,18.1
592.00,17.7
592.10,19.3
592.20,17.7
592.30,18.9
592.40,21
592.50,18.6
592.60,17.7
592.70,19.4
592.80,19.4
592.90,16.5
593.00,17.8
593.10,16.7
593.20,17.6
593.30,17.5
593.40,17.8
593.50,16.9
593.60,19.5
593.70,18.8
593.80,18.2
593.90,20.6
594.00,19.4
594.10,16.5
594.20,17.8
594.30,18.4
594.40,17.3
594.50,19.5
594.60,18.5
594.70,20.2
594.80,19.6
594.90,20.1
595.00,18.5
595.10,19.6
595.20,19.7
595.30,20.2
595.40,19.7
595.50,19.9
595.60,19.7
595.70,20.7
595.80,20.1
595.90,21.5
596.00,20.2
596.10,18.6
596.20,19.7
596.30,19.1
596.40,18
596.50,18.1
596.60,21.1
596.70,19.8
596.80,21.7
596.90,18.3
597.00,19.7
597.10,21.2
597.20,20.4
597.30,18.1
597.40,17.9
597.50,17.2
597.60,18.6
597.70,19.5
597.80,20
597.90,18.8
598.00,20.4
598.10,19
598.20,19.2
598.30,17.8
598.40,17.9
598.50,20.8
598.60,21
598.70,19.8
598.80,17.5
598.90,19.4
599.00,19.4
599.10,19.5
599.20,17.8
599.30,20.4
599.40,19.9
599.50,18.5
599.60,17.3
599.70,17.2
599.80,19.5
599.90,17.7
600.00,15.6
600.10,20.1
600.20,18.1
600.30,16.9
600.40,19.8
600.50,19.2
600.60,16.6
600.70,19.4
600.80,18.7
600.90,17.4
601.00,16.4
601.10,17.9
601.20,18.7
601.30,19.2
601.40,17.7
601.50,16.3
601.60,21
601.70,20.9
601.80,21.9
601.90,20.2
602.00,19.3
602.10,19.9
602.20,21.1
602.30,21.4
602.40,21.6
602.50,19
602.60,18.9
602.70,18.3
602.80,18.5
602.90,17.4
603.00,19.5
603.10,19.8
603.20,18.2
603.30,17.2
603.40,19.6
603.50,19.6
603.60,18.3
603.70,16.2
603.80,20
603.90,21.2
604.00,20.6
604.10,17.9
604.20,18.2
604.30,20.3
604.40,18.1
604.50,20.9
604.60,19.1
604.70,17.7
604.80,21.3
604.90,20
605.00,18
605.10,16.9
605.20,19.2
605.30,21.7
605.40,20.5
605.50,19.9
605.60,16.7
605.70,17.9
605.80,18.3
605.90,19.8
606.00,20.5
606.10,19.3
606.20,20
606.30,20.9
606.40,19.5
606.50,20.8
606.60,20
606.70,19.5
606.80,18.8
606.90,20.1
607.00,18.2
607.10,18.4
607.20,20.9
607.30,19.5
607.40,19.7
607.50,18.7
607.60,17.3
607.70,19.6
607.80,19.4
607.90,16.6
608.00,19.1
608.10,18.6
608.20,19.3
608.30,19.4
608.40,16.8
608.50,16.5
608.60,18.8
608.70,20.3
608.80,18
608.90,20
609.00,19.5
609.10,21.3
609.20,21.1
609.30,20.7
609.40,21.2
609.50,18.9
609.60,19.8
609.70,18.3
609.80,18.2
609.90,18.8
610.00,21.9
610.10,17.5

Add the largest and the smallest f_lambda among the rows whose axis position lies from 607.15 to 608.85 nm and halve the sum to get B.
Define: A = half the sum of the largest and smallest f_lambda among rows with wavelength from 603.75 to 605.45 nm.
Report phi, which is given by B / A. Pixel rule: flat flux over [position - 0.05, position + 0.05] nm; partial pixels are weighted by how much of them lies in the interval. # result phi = 0.969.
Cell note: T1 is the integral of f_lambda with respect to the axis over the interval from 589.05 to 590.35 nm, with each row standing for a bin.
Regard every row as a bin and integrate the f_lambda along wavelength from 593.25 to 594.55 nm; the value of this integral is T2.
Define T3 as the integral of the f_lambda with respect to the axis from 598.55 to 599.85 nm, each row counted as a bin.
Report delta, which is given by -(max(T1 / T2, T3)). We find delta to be -24.7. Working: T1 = 24.9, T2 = 23.8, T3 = 24.7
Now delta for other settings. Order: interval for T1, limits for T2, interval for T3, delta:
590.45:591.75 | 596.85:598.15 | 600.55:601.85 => -24.2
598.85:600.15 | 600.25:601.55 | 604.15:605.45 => -25.2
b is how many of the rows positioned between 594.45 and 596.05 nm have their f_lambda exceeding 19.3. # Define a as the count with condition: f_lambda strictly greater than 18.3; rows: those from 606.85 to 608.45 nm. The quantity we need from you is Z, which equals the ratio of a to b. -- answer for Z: 0.9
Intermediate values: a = 12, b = 14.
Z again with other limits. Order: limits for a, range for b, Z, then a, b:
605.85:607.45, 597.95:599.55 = 1.7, 15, 9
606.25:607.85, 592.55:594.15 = 2.8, 14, 5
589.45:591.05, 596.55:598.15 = 1.6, 14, 9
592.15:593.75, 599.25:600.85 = 1.2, 7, 6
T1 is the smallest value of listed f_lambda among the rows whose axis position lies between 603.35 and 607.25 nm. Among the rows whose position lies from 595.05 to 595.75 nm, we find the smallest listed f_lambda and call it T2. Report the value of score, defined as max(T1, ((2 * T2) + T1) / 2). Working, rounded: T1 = 16.2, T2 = 19.6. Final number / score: 27.7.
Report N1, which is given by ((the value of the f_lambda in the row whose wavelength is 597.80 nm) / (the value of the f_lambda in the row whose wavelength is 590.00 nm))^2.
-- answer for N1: 1.29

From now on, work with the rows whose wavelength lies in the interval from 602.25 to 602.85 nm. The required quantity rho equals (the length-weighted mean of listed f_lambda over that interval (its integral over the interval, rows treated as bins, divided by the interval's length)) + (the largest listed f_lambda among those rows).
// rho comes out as 41.2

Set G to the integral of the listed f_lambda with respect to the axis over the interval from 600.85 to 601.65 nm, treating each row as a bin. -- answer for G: 14.5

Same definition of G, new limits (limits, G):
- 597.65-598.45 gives 15.3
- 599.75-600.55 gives 14.7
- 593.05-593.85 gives 14.3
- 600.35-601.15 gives 14.5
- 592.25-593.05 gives 14.9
